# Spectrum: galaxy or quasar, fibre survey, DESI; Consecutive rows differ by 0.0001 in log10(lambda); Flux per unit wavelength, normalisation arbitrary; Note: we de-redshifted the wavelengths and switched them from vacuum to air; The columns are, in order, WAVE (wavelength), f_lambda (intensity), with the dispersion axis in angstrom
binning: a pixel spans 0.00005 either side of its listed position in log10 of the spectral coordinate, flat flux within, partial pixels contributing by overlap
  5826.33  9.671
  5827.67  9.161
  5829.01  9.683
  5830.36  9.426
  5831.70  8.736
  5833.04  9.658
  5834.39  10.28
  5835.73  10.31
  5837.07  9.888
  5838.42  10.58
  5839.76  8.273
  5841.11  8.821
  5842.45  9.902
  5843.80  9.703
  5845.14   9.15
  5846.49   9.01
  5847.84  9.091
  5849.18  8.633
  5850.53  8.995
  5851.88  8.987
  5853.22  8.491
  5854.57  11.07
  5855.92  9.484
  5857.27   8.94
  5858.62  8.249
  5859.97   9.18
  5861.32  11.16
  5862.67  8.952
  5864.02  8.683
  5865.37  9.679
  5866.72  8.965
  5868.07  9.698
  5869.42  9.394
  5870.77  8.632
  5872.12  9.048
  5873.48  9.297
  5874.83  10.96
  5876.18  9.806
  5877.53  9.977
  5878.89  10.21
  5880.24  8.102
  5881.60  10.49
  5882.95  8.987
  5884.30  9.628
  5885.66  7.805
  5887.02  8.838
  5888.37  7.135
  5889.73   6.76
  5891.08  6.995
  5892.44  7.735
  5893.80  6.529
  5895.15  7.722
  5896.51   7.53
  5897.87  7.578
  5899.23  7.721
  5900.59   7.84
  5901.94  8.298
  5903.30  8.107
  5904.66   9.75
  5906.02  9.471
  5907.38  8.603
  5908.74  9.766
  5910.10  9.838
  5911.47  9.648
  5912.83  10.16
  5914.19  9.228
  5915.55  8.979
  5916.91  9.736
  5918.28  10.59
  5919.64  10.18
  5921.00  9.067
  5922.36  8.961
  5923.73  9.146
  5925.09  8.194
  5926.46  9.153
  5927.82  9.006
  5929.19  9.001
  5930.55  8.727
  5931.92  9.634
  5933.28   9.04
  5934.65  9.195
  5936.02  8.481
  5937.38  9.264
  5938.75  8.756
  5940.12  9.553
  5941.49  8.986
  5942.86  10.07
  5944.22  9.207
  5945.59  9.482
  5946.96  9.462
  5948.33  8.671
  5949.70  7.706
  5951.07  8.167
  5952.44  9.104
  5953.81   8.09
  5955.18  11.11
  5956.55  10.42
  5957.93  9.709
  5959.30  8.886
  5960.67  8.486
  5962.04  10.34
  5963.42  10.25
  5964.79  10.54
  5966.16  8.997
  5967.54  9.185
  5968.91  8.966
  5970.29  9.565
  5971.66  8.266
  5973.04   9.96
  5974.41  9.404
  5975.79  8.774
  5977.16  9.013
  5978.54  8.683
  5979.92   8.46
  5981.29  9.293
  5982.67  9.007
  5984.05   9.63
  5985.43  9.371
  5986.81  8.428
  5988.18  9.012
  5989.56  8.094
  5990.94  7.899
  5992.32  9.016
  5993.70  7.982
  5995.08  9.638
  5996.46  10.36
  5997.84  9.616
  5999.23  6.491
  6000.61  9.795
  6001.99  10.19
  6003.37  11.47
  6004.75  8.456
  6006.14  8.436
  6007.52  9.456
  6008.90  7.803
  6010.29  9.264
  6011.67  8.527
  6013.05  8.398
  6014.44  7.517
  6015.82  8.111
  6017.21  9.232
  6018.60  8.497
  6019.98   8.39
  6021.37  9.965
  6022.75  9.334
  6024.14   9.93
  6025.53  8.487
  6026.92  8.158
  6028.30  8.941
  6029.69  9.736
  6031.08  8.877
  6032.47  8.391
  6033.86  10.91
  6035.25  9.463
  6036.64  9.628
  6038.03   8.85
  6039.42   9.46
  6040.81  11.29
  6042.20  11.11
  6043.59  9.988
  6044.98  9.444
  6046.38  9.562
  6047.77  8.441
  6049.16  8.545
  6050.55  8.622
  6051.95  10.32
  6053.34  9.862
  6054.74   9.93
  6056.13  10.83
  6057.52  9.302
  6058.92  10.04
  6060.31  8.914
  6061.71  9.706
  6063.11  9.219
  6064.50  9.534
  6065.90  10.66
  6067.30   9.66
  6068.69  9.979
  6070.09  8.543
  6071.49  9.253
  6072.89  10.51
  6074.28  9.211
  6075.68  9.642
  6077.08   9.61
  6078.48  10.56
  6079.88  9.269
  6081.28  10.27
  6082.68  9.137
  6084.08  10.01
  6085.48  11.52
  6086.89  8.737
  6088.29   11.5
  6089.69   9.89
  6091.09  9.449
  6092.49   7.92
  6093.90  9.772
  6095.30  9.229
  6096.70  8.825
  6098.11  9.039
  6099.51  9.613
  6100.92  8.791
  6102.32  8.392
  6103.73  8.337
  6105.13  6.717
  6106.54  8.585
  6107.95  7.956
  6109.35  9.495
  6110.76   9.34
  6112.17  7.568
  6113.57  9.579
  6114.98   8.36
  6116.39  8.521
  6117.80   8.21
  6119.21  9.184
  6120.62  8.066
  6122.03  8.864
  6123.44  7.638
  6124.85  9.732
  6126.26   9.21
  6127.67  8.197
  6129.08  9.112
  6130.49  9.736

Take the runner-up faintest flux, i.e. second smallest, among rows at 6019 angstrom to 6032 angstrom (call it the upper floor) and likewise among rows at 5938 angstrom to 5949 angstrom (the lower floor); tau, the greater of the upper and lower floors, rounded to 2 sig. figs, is 8.8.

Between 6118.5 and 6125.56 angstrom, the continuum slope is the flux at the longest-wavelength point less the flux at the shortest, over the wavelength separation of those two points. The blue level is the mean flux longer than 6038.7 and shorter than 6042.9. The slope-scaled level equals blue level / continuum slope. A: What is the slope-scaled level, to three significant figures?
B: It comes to 109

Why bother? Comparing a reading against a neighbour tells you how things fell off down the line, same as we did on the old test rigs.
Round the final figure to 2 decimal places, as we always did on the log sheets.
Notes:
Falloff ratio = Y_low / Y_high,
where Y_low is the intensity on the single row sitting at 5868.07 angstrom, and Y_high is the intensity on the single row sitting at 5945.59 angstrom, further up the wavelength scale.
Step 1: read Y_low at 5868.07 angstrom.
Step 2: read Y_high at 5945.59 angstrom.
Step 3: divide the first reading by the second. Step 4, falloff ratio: 1.02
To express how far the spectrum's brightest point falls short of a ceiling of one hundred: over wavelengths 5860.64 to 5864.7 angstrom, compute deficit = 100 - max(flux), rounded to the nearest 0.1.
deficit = 88.8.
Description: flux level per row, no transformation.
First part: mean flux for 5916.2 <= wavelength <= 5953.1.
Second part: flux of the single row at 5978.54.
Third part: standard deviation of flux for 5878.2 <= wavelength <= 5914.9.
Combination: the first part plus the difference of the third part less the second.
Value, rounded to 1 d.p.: 1.6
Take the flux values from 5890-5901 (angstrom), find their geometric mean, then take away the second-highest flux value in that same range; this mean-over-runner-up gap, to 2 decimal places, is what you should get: -0.29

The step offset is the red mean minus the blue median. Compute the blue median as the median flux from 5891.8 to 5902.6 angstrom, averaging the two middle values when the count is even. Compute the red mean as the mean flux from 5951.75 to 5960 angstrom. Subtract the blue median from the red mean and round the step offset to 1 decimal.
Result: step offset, 1.8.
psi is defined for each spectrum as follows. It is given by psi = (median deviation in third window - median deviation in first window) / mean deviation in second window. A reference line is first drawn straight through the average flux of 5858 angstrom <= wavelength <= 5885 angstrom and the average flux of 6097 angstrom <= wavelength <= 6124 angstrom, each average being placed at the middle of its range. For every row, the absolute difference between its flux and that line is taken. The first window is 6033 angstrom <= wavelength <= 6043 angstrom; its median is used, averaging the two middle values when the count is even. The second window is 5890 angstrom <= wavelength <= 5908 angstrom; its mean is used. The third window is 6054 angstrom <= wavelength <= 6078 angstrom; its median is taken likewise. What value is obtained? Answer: 0.10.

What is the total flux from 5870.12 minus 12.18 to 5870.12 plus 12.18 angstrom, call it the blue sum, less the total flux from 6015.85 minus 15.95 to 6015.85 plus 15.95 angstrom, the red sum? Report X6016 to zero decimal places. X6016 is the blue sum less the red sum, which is -36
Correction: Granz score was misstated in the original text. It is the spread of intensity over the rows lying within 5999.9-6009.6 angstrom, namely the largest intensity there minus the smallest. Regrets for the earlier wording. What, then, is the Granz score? 3.7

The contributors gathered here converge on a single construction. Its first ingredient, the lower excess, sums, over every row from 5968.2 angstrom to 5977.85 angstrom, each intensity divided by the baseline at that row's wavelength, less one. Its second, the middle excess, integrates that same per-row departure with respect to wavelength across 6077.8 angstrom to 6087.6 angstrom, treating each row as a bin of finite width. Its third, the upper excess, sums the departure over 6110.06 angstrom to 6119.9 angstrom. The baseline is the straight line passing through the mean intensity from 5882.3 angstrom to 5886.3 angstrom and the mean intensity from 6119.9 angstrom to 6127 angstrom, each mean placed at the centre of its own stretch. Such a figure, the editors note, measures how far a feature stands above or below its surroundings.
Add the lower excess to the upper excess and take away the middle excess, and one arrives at -1.1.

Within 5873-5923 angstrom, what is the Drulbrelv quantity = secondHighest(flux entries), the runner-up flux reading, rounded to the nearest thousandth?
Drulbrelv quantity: 10.590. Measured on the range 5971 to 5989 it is 9.630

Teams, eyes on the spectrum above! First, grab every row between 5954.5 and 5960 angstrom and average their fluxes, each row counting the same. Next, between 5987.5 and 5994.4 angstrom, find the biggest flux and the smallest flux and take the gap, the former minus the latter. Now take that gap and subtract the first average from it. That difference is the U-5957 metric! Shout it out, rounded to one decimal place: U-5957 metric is -8.9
